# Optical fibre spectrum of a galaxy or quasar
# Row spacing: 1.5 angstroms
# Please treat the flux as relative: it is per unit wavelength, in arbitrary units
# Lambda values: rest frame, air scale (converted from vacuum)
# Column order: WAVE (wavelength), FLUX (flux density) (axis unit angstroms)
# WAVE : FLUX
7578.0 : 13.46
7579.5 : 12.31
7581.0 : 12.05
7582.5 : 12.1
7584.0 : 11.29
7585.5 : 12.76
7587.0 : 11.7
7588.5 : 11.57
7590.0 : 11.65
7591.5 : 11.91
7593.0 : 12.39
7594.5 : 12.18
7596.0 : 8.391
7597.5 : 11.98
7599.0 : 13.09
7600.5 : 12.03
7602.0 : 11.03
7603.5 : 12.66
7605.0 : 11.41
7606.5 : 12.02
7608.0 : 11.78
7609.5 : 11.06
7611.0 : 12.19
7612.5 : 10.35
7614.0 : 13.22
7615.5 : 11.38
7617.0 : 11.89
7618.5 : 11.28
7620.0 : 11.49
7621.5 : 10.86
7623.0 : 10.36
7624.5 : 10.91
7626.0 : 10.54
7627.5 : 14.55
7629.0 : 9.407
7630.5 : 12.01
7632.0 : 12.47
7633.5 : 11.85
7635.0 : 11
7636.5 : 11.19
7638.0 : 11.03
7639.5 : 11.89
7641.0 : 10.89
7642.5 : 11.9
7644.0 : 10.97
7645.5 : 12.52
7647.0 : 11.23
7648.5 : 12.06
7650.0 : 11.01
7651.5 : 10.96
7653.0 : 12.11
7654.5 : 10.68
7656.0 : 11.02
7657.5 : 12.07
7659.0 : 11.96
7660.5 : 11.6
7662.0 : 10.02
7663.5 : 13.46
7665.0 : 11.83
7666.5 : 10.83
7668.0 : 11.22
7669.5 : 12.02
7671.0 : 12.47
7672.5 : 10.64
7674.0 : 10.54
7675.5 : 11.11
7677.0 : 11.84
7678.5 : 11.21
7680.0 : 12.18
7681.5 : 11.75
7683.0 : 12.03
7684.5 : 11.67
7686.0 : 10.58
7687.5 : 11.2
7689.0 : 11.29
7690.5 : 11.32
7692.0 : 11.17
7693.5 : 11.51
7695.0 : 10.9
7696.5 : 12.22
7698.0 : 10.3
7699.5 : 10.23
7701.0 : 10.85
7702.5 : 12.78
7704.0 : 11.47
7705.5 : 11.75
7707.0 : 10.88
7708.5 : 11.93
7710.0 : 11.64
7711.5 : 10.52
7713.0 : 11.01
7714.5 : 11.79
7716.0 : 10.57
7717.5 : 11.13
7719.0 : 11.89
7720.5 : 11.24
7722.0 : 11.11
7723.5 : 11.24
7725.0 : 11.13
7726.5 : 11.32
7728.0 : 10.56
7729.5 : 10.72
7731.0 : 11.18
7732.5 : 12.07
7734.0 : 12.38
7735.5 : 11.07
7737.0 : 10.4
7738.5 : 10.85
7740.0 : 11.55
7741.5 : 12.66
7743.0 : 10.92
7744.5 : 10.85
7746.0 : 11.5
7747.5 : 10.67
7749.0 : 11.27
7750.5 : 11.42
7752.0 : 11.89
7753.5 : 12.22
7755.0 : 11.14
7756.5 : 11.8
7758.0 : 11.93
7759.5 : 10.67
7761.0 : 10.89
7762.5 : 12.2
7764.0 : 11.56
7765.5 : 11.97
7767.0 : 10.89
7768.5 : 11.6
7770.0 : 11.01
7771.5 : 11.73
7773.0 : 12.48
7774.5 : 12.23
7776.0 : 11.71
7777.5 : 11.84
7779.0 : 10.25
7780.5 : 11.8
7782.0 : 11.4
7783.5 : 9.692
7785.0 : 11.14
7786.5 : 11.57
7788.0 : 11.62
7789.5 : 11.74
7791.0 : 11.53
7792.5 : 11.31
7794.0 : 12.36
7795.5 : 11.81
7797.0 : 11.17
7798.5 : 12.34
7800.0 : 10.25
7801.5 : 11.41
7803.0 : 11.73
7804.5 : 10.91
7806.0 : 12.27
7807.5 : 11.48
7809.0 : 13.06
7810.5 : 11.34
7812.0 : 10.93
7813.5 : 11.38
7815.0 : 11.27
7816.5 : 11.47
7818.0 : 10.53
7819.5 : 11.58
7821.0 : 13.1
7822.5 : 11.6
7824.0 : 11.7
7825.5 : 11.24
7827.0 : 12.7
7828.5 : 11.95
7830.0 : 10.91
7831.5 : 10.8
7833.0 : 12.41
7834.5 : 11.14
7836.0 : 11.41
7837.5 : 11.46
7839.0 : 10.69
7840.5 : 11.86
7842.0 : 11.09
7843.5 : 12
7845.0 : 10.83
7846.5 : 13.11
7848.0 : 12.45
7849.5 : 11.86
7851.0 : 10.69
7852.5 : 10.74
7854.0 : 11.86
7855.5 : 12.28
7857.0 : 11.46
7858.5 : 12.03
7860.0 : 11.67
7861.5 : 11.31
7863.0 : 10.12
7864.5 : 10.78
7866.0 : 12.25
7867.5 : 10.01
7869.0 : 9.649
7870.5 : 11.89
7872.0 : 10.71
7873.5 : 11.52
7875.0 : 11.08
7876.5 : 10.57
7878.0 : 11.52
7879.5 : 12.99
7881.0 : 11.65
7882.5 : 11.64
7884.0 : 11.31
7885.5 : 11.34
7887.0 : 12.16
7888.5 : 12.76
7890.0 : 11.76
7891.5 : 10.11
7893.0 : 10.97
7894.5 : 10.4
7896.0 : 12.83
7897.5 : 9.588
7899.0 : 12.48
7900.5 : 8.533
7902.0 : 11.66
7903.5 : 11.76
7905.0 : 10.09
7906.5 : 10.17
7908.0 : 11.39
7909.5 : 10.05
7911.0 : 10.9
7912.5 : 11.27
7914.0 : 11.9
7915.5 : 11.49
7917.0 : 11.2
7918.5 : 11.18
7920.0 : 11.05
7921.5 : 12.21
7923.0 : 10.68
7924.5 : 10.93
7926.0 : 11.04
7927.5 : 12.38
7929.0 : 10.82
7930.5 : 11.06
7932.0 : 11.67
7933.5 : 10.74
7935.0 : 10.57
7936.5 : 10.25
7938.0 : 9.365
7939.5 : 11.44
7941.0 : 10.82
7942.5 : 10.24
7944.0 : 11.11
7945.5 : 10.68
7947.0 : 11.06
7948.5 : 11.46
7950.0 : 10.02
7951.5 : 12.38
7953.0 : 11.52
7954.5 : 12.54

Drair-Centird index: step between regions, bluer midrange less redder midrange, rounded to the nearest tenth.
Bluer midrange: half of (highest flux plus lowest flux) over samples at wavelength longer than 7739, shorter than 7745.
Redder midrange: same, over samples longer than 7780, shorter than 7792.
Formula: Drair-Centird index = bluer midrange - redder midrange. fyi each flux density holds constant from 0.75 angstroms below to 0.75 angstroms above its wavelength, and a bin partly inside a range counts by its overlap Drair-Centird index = 1.0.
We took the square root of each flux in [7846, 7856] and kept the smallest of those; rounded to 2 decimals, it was 3.27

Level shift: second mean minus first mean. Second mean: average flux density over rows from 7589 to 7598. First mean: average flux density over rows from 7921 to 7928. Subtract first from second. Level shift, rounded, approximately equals 0.0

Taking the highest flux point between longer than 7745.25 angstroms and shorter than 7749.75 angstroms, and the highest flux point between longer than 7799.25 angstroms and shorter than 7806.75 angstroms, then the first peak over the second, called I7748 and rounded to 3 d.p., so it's 0.937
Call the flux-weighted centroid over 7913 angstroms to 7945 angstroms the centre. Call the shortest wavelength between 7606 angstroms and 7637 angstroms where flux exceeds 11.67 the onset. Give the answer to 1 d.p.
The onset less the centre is -322.2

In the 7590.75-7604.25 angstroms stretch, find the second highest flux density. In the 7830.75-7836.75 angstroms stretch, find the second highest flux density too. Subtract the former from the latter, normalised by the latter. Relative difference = -0.11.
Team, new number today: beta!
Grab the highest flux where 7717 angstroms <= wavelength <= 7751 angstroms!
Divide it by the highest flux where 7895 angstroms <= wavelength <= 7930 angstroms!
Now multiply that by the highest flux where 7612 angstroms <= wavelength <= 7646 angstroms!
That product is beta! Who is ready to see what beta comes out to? 14.4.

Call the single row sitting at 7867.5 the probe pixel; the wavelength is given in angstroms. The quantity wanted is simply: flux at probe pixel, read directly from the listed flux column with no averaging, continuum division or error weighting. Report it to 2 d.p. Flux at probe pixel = 10.01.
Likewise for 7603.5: 12.66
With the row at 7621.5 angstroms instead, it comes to 10.86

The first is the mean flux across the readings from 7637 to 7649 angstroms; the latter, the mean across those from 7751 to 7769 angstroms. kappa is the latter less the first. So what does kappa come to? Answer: 0.0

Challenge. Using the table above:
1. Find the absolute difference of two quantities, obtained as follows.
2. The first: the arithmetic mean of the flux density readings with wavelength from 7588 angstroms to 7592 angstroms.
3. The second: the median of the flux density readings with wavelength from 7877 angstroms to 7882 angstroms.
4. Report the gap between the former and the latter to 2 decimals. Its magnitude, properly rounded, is 0.06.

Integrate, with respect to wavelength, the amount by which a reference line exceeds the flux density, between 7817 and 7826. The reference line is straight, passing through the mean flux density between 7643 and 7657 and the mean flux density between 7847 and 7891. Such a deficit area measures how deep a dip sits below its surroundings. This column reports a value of -1.7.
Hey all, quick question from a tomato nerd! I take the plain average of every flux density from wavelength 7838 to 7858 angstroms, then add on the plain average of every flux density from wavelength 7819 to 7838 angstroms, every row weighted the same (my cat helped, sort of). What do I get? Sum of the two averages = 23.3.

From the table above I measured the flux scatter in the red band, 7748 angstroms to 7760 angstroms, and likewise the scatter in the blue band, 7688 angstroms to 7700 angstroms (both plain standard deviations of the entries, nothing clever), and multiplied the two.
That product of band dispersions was 0.3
